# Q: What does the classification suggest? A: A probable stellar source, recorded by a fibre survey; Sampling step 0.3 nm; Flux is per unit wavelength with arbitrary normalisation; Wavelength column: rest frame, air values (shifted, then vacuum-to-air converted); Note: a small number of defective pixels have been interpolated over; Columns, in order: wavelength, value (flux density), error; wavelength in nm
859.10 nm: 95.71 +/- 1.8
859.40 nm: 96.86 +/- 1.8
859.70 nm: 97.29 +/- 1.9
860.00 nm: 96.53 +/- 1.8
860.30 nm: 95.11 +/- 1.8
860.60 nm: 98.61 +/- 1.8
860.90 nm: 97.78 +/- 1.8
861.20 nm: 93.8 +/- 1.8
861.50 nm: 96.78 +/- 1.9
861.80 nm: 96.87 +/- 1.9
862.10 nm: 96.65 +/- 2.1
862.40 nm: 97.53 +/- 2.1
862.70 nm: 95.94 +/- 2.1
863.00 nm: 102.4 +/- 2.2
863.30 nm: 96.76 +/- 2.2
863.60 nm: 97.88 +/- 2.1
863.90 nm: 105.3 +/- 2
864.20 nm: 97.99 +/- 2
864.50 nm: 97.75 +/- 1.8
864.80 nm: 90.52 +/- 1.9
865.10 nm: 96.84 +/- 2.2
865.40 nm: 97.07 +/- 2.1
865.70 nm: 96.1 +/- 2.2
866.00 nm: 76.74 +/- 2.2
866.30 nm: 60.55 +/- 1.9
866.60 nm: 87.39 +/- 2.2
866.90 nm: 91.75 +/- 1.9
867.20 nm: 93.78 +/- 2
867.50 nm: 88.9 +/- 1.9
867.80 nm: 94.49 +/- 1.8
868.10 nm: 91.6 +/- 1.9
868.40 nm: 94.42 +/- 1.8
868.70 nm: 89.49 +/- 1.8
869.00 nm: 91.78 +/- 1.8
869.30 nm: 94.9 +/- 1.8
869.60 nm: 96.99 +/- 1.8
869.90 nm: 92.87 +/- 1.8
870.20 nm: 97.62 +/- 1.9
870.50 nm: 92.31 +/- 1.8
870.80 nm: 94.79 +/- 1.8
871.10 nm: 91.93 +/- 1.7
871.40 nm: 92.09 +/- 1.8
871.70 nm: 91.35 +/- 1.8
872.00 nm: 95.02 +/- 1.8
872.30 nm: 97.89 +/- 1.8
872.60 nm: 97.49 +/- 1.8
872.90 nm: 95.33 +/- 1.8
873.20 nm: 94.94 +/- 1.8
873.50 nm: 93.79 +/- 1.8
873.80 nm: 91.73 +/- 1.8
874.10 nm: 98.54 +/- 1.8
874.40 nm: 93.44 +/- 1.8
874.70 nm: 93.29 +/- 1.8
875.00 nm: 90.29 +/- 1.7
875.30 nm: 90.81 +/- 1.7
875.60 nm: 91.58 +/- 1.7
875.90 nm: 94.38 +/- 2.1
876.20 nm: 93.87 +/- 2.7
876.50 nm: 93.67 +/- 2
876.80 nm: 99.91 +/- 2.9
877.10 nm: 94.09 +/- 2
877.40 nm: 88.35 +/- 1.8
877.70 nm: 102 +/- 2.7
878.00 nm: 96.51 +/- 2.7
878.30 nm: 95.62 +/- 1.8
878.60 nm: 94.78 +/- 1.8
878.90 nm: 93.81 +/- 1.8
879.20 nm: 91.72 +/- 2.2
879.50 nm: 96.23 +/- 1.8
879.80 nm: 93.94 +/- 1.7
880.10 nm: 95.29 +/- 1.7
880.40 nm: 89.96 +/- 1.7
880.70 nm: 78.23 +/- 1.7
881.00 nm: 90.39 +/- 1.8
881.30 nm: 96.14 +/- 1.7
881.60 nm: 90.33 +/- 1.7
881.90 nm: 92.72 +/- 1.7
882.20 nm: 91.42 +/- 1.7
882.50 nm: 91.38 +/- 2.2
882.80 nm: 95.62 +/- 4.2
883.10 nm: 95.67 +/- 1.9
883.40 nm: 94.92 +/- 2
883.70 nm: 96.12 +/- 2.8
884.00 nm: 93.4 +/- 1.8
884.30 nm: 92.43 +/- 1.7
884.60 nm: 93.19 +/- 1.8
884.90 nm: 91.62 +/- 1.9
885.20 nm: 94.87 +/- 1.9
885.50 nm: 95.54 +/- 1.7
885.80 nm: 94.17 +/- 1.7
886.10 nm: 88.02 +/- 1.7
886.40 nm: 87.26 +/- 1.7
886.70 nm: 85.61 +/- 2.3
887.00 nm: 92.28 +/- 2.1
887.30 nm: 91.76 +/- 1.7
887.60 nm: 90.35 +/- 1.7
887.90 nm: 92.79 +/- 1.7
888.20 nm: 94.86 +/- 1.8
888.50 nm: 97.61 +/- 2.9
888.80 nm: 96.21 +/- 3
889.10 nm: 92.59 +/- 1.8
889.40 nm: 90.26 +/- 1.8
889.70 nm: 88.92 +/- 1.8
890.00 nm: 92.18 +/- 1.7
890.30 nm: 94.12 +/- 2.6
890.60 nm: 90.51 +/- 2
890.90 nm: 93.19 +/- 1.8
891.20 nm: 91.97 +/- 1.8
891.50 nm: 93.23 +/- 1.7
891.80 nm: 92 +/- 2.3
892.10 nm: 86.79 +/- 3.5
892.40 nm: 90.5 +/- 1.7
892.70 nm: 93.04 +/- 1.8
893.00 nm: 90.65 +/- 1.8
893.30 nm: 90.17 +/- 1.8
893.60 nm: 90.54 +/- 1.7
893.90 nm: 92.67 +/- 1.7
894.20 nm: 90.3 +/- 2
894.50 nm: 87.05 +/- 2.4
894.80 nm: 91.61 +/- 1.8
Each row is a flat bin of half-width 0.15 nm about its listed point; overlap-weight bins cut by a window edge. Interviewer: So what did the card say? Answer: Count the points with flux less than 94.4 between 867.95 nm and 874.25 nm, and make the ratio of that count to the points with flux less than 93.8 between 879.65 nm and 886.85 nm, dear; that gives 0.7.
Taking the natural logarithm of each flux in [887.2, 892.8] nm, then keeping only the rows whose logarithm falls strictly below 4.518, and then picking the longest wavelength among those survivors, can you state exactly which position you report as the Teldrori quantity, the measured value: 892.40 nm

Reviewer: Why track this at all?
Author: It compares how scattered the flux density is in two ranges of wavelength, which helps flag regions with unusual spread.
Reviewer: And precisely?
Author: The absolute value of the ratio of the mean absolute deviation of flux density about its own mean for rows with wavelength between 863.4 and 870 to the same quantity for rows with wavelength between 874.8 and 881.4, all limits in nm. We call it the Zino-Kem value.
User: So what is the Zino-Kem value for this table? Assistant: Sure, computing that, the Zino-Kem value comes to 1.7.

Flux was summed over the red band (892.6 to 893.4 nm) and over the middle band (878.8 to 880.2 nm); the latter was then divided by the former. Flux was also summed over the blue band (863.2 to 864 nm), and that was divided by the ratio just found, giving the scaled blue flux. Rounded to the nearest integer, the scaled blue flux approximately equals 174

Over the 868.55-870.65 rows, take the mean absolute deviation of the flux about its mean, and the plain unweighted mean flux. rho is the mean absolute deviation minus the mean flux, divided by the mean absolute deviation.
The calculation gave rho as -38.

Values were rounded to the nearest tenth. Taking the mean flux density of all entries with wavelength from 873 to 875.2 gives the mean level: 93.7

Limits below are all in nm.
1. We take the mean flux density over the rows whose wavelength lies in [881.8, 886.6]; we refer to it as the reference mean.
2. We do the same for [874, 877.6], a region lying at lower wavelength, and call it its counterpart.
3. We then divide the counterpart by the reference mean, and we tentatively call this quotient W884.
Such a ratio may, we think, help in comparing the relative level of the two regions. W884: 1.01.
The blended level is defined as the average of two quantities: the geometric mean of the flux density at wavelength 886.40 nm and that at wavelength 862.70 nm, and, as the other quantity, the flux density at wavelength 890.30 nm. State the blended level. 92.8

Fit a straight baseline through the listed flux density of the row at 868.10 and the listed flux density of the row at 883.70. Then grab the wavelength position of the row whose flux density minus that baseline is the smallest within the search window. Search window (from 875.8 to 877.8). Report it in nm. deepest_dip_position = 877.40 nm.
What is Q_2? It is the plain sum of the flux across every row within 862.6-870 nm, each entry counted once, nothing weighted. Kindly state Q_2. 2320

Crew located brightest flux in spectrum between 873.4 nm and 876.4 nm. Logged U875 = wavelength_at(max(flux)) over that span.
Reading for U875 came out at 874.10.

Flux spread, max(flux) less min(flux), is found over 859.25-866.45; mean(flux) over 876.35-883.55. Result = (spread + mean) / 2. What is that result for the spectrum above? 69.1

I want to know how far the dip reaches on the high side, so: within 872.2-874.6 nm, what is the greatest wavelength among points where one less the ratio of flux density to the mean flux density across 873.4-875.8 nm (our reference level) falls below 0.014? 874.40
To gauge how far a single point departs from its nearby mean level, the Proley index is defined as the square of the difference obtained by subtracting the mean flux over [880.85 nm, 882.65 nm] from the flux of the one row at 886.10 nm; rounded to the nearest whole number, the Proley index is 16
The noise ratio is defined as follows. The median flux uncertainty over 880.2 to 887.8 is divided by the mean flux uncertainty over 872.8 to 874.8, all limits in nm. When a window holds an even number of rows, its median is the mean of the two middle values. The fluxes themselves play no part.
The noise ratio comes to 0.94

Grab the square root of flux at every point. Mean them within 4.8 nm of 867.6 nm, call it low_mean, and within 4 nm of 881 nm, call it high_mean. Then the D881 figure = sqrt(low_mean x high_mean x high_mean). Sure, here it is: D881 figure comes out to 30.0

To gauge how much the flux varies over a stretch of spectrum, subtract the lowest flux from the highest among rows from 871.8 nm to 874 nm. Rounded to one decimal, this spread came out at 6.2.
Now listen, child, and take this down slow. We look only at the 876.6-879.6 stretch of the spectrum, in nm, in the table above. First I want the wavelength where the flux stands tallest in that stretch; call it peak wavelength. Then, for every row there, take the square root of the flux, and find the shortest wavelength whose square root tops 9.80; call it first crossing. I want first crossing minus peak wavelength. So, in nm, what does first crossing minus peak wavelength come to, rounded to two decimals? -0.90 nm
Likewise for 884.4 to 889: 0.00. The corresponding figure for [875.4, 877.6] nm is 0.00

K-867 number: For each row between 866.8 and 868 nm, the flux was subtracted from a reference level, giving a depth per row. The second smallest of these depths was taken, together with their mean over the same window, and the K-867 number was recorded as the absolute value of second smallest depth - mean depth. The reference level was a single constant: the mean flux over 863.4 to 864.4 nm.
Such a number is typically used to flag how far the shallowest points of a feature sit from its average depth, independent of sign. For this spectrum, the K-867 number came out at 1.6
